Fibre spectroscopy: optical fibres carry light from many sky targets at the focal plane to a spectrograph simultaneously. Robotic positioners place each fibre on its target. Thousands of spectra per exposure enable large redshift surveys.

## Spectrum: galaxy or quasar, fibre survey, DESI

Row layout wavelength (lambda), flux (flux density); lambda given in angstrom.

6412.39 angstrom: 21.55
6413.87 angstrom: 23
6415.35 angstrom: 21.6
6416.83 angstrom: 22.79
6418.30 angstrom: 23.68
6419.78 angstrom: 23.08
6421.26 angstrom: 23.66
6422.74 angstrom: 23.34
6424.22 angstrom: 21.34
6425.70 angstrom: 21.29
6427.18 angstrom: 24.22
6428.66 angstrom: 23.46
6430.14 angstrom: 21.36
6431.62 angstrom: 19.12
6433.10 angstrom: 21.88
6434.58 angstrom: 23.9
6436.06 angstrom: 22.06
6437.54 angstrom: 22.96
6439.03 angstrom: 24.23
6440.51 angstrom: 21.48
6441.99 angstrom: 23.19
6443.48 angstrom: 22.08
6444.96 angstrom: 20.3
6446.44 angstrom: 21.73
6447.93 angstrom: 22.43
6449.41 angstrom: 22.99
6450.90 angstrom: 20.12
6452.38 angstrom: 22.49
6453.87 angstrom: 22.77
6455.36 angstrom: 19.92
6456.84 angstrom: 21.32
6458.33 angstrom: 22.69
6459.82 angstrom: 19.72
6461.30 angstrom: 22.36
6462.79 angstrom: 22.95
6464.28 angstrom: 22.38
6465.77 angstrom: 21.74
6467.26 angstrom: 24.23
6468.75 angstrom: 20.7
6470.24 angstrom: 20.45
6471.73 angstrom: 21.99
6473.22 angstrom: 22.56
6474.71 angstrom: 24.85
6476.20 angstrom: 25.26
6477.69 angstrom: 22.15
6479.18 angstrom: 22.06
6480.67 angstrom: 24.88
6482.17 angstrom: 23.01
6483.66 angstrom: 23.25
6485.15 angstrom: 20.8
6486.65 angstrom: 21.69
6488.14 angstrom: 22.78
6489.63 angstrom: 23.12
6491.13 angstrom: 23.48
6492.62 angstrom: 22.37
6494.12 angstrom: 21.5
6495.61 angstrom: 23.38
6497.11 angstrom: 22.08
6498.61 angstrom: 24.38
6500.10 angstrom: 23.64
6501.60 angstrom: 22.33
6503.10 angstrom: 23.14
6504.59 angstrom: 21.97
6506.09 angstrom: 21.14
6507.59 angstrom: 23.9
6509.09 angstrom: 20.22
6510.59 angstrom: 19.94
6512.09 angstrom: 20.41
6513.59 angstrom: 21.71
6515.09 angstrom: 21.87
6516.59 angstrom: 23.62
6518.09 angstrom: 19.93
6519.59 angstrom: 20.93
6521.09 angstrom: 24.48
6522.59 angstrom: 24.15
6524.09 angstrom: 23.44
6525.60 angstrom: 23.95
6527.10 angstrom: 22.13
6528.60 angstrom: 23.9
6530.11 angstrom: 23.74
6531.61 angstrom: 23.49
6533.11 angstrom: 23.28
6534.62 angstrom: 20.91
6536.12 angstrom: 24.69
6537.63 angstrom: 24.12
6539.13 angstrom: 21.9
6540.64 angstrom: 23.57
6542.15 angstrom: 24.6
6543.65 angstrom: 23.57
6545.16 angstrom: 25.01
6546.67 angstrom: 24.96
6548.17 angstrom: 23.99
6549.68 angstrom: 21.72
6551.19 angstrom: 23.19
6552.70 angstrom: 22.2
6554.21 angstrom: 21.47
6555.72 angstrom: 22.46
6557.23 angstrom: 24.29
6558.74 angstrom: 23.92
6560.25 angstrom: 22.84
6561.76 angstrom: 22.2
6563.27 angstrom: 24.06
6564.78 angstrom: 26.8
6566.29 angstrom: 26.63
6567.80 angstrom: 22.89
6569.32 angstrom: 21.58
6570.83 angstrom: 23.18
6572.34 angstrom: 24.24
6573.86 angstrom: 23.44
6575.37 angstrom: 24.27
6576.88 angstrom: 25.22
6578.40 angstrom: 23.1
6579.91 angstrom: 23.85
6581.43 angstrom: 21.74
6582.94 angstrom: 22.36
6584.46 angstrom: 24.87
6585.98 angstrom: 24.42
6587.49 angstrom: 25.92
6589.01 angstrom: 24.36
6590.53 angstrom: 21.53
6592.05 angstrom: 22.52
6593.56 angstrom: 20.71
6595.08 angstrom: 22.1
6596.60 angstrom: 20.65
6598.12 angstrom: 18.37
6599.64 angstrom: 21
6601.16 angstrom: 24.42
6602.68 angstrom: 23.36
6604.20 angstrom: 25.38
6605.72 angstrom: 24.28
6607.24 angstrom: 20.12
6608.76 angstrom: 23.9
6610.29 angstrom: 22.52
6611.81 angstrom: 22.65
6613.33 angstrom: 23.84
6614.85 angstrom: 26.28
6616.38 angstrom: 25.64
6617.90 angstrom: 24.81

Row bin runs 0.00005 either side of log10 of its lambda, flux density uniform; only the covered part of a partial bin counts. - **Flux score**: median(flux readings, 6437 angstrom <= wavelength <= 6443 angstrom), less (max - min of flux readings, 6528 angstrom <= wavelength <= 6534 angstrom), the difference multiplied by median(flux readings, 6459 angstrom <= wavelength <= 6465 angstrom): 502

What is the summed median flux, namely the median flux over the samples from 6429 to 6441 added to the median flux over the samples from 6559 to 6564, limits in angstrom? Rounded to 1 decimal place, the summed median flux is 44.8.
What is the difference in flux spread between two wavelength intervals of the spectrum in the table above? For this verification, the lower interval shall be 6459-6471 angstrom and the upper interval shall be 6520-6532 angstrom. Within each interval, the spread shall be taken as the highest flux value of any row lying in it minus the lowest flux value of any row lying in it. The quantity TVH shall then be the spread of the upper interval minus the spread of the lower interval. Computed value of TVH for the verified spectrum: -2.2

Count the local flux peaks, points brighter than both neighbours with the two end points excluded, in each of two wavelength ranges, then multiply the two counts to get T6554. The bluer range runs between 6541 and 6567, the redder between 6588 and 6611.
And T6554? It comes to 20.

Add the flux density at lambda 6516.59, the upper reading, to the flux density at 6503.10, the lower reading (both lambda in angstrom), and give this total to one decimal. 46.8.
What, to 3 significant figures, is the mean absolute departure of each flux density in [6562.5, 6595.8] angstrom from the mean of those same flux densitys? 1.34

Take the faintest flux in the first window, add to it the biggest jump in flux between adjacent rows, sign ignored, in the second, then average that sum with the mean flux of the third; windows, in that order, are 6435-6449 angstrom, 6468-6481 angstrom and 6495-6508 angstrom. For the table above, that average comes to 23.1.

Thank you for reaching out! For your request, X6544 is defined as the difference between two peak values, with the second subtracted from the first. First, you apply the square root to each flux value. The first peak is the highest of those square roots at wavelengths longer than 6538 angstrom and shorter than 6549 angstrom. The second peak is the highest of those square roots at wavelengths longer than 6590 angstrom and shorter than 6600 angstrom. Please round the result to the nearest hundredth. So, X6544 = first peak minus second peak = 0.26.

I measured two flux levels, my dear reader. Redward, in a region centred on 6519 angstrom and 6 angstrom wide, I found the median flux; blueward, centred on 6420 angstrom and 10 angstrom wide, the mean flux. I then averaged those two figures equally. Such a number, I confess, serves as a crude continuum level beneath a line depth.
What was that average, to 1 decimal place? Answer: 22.5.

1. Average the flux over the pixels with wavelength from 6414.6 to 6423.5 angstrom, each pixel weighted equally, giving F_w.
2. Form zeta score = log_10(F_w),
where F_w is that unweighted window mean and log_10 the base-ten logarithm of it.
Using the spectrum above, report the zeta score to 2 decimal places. 1.36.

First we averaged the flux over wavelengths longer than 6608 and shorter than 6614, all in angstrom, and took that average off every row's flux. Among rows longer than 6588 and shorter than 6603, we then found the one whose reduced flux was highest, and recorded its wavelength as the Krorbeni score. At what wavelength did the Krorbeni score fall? 6601.16 angstrom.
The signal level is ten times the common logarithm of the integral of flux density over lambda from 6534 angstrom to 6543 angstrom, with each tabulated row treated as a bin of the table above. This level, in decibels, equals 23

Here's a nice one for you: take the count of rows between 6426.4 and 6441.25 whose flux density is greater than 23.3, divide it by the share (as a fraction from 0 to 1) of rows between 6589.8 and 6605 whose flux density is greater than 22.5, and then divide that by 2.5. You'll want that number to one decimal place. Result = 4.0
